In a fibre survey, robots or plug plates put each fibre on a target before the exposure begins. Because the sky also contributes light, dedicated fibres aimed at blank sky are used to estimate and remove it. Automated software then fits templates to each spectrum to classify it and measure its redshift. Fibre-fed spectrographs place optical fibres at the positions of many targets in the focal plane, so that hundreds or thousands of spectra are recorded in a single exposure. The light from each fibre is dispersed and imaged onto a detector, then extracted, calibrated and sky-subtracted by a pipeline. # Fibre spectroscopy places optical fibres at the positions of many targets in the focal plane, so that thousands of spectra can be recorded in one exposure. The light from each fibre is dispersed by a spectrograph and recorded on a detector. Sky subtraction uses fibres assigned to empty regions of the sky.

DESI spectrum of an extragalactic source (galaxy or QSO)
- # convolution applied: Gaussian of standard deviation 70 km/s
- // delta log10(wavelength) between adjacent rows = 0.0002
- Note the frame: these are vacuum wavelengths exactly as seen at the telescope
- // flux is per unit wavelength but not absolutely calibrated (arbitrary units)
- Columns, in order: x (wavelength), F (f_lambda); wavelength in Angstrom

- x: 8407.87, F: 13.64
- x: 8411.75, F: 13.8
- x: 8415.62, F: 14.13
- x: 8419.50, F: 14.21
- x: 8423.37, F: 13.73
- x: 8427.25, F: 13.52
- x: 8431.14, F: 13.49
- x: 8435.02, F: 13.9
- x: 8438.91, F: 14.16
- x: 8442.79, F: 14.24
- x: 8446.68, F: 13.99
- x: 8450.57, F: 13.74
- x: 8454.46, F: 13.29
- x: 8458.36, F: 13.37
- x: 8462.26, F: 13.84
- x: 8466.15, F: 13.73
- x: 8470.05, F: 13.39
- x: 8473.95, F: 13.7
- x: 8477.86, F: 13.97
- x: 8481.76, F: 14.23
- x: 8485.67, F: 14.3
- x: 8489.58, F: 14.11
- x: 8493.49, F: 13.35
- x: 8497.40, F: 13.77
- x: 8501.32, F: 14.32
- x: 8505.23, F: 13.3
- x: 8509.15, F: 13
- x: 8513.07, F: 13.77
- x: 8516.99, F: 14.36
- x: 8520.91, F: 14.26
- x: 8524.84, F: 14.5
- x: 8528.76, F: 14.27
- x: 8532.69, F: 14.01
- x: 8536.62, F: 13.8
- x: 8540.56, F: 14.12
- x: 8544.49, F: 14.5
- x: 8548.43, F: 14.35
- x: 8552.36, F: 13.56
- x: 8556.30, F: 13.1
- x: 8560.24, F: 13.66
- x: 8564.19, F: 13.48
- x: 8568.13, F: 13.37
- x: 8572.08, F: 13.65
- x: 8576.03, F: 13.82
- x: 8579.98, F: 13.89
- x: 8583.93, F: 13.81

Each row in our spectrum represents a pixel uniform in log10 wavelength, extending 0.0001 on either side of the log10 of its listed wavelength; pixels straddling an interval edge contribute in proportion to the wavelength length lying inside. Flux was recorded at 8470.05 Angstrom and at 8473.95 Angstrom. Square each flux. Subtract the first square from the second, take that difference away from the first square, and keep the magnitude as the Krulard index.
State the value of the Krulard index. 171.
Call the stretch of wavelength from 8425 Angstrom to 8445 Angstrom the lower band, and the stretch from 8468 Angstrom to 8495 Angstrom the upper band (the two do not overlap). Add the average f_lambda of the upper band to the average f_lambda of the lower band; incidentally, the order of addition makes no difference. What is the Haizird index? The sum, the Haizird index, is 27.7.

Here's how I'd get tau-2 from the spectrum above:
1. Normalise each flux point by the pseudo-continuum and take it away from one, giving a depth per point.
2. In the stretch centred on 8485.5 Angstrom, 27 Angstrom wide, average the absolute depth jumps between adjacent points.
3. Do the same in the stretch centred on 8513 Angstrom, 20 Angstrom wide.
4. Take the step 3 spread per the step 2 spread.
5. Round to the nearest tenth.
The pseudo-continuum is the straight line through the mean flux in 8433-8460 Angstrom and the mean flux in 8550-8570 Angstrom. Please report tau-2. 1.3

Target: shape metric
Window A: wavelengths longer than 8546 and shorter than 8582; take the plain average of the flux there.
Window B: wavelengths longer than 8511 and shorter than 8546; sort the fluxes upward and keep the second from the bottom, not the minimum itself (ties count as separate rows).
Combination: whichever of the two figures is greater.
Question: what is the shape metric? 13.80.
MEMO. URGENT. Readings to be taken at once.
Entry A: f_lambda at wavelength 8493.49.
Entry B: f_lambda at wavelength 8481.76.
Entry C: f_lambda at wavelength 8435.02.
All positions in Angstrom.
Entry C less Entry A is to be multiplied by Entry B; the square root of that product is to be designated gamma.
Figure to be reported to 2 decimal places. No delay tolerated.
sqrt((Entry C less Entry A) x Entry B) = 2.80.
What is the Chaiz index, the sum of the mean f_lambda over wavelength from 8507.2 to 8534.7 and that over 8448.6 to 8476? 27.6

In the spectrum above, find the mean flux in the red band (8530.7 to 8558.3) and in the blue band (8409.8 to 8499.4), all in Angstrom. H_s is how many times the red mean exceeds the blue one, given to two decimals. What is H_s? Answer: 1.01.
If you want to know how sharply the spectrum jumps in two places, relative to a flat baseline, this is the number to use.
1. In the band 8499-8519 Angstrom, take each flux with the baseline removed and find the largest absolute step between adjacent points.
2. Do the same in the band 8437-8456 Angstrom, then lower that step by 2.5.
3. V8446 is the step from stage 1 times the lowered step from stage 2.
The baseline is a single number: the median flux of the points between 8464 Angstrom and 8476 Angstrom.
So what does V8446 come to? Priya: -2.1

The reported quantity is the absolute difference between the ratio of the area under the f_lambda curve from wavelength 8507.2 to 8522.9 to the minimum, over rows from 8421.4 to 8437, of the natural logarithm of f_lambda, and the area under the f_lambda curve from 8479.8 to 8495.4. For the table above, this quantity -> 135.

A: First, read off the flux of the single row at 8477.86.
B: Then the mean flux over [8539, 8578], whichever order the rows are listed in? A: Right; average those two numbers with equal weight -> 13.9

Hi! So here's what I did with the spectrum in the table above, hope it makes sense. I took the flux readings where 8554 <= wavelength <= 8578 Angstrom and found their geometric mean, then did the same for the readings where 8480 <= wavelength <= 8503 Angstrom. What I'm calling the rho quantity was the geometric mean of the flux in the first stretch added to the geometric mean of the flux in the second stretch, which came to 27.52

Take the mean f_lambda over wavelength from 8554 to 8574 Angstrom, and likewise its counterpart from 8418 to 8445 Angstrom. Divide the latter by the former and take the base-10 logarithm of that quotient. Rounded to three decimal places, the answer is 0.014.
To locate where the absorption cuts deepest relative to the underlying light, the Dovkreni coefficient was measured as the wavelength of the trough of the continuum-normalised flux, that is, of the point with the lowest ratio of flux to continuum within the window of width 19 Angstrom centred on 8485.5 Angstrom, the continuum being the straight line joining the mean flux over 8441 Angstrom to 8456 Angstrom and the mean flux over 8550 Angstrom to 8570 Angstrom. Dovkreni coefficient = 8493.49 Angstrom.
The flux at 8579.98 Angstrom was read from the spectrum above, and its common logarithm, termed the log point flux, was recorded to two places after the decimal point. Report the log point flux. 1.14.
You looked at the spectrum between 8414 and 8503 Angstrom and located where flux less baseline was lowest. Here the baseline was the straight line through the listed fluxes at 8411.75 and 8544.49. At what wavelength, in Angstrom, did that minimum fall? 8493.49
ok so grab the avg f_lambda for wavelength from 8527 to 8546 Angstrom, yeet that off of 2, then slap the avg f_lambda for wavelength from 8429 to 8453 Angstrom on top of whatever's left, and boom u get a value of 1.78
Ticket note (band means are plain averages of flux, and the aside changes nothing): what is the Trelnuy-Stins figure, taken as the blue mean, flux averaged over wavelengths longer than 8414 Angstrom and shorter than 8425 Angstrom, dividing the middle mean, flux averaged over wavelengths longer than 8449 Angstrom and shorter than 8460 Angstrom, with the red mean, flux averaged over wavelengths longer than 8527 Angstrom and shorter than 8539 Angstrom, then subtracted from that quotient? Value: -13.1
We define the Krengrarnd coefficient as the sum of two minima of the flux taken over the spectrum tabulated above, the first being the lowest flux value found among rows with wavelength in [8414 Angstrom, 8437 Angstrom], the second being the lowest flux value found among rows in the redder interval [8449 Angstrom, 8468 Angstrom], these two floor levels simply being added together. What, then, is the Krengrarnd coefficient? 26.8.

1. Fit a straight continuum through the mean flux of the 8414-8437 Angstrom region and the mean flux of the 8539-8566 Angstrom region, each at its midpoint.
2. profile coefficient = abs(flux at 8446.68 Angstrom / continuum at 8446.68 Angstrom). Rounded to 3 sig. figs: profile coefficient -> 1.01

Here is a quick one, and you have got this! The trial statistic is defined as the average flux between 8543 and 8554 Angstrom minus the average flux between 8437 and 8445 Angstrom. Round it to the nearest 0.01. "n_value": -0.06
